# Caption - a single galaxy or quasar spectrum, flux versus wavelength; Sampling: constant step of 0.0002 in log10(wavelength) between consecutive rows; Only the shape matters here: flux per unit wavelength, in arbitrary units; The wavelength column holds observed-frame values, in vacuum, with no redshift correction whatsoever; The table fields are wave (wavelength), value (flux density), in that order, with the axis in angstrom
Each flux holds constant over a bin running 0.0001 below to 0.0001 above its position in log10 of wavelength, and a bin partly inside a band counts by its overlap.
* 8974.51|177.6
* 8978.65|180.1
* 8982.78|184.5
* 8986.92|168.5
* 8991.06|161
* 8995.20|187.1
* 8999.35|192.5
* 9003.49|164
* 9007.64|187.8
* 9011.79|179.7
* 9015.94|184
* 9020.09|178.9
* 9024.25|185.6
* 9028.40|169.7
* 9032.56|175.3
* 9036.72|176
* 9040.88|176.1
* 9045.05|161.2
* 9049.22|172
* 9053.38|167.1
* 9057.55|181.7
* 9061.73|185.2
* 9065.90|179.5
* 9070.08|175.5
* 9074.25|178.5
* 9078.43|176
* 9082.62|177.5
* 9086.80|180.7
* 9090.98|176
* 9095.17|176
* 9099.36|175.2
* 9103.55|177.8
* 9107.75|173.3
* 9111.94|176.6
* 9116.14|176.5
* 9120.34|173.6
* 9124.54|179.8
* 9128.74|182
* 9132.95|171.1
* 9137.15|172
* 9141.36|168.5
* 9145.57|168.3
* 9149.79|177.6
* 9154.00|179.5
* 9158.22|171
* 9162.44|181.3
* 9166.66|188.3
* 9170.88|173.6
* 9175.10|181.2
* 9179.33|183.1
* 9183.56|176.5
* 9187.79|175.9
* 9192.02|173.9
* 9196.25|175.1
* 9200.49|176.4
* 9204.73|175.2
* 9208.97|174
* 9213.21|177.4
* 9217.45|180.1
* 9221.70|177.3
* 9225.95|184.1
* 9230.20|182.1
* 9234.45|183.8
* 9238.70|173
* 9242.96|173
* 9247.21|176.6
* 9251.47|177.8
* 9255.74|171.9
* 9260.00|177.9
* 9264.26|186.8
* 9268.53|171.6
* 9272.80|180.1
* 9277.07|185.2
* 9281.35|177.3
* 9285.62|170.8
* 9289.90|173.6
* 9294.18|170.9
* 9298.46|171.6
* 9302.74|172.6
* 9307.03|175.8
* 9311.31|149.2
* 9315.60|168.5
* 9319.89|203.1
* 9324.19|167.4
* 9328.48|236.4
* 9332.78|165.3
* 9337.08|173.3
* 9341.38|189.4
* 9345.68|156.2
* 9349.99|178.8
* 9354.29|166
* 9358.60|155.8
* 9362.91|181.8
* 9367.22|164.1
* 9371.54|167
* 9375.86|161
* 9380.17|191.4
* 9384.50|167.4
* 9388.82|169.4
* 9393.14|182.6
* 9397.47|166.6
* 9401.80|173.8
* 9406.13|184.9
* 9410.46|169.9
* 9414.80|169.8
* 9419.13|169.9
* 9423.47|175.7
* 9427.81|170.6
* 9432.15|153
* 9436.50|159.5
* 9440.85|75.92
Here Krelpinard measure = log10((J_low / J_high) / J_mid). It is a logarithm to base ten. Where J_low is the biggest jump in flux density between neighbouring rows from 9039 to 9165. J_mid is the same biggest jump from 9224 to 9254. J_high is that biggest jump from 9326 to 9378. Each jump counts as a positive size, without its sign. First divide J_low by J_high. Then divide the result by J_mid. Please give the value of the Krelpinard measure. -1.71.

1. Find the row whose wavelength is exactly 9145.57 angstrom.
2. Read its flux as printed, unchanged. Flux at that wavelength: 168.3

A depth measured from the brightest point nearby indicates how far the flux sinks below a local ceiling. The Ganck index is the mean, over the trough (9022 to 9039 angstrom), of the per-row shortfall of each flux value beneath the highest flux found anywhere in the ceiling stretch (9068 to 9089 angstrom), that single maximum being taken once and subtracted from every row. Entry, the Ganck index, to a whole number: 4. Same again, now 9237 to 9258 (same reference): 6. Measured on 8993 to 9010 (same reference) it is -2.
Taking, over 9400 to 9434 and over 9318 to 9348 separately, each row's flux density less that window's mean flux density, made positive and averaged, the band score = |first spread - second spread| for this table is 16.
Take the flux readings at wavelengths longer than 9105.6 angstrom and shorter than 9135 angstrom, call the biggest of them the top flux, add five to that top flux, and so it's 187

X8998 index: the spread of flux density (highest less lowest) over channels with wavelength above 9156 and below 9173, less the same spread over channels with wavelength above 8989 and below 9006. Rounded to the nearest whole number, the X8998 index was -14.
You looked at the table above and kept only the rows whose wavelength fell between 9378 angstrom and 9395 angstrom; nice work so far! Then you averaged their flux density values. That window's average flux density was 178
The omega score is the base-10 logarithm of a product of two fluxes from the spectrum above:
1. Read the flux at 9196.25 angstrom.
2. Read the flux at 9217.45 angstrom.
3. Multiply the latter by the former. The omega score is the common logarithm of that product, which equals 4.50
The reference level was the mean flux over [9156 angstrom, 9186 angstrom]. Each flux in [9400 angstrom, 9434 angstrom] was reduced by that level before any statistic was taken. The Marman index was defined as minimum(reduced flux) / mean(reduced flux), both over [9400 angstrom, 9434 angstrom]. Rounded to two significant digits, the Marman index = 3.2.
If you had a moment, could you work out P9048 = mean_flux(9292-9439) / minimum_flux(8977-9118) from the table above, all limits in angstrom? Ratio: 1.07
